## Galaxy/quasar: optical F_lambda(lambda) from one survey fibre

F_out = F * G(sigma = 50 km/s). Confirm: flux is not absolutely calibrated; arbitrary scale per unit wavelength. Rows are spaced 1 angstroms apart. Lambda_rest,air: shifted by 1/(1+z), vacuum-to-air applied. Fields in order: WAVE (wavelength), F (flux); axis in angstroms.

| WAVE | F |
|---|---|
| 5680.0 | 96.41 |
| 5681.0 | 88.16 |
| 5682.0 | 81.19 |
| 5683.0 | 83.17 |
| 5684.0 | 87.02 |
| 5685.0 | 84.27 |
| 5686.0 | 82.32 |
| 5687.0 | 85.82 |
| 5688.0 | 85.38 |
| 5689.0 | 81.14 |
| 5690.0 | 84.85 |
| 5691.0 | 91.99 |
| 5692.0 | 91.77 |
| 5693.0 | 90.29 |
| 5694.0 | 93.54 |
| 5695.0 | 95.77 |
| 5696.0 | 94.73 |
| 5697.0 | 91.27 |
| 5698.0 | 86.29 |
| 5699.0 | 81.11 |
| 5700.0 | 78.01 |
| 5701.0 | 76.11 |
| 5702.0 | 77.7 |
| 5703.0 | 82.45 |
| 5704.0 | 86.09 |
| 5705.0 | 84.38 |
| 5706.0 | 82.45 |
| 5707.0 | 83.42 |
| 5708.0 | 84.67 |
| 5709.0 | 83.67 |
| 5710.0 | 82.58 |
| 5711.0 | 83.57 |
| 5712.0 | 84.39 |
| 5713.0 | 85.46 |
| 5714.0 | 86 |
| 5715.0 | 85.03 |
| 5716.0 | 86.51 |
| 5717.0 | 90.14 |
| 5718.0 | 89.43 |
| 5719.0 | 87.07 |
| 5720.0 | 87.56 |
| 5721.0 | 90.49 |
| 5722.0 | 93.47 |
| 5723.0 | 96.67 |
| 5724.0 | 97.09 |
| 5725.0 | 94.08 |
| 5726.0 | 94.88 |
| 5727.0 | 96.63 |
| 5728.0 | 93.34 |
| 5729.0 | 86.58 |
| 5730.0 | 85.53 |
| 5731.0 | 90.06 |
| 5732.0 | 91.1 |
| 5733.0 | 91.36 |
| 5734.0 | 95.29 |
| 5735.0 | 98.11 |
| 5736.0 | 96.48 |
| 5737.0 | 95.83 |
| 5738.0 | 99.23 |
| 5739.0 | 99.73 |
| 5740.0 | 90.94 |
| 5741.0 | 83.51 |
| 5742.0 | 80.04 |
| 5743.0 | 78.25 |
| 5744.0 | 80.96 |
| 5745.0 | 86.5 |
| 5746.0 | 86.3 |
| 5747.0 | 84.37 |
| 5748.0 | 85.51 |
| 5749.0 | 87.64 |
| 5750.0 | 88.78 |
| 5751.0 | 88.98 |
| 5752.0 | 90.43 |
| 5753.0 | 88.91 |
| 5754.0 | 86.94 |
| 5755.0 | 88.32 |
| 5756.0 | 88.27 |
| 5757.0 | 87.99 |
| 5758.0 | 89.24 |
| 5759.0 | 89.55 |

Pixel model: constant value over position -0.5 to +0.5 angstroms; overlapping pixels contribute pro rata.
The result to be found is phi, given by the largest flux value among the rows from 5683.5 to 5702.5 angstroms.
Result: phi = 95.77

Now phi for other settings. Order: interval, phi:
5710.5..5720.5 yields 90.14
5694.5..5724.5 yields 97.09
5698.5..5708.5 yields 86.09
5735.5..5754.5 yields 99.73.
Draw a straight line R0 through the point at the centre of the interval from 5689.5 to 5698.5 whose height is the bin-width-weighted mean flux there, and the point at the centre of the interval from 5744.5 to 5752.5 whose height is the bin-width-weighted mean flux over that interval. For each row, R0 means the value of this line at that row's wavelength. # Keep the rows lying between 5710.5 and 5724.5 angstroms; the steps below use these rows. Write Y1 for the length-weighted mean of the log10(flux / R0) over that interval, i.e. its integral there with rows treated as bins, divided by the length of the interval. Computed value -0.004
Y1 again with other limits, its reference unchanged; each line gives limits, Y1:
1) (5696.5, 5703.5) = -0.046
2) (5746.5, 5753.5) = 0.003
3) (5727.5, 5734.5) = 0.009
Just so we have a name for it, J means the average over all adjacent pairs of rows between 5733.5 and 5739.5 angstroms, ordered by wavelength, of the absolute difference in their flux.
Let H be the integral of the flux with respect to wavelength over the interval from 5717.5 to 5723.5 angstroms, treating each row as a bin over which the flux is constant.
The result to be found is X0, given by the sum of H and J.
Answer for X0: 546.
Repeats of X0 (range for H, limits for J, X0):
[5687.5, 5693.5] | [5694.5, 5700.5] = 529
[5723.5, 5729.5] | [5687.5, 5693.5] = 566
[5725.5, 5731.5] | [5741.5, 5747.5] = 549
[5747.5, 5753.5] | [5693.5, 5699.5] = 534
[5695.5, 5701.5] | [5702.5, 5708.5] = 509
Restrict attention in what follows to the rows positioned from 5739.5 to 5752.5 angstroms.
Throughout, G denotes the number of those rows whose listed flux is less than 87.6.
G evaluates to 8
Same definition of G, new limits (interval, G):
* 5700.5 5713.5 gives 13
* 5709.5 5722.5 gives 9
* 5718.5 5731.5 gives 4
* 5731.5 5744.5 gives 4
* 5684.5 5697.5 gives 6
